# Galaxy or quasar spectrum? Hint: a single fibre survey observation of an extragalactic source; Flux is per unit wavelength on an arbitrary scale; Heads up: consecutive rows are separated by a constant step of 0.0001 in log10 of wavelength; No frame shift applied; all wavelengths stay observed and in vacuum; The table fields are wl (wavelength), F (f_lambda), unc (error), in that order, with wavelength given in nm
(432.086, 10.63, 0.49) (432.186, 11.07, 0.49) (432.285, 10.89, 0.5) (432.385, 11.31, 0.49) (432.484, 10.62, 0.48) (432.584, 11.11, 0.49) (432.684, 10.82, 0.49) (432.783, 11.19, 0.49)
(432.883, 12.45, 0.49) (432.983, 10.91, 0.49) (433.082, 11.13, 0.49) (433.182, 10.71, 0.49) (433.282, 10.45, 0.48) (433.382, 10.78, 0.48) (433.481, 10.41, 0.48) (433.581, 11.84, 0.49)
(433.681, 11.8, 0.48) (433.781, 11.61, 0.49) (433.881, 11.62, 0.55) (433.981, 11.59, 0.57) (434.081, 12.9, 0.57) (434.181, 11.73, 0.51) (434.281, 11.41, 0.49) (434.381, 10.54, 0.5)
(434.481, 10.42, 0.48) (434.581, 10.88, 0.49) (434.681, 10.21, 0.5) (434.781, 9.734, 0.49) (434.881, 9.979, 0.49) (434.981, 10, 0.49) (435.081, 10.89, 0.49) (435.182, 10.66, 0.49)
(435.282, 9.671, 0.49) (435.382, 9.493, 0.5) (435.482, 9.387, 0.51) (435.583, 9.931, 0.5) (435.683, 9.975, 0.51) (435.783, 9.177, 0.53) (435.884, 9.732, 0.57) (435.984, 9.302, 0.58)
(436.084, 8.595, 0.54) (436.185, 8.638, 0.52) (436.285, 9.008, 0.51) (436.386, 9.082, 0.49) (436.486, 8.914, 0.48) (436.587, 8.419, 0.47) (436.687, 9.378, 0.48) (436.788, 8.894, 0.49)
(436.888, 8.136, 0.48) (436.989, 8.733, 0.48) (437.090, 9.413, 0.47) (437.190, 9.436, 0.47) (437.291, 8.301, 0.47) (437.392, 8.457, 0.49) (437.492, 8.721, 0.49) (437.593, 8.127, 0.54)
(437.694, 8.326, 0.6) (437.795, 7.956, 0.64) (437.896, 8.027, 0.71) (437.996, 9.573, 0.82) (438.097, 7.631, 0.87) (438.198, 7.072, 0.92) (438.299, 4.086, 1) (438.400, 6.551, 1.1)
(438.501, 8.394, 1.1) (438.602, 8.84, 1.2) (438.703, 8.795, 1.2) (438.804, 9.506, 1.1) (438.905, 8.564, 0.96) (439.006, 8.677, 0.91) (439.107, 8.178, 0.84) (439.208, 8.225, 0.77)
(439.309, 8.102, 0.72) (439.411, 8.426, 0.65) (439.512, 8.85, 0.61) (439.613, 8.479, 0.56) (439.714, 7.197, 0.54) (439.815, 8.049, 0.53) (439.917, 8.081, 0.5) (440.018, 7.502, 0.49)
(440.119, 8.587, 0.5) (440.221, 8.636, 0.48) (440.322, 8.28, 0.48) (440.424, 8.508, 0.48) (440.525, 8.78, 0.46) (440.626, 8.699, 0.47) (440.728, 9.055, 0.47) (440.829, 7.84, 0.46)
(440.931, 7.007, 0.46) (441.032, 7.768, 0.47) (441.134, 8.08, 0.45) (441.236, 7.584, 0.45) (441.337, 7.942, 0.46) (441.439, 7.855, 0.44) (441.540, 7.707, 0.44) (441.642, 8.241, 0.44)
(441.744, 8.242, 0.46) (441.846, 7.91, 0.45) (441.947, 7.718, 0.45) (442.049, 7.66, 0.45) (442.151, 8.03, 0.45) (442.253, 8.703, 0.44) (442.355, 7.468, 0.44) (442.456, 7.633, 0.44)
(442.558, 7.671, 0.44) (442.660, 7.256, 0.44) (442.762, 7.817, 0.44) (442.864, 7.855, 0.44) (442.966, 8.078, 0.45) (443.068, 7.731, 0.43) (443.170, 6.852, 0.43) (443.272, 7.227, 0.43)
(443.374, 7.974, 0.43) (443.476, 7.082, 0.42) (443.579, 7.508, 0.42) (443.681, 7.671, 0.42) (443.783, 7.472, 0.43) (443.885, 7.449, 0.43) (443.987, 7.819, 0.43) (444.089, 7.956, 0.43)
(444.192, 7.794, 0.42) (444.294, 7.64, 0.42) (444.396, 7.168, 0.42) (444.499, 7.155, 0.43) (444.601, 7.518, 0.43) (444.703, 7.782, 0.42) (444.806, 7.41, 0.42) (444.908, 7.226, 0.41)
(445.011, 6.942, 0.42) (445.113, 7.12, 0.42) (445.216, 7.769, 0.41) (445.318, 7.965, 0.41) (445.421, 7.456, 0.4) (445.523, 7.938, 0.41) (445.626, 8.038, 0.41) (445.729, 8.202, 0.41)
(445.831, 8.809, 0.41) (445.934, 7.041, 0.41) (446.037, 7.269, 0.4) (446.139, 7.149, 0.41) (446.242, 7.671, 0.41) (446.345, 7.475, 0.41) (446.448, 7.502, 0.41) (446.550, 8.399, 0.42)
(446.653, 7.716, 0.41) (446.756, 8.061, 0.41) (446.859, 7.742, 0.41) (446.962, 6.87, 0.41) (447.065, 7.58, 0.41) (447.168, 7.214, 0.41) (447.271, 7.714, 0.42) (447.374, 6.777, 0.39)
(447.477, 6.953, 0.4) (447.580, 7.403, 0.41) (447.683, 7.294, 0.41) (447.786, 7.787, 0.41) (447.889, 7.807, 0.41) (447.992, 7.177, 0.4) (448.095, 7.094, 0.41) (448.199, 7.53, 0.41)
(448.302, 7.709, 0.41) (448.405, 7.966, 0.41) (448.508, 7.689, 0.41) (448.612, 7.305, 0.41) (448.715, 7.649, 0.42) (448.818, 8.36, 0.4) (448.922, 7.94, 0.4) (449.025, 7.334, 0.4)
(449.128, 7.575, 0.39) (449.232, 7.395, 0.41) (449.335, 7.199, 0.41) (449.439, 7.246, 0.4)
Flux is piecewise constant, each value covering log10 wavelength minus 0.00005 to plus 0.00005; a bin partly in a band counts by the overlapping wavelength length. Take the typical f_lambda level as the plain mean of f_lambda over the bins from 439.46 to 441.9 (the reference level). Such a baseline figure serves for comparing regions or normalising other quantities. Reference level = 8.12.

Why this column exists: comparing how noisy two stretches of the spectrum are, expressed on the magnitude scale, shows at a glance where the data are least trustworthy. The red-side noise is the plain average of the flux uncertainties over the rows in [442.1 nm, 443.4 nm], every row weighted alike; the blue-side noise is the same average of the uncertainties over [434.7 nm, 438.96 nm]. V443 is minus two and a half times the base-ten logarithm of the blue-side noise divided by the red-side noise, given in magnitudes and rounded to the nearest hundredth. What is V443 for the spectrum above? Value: -0.40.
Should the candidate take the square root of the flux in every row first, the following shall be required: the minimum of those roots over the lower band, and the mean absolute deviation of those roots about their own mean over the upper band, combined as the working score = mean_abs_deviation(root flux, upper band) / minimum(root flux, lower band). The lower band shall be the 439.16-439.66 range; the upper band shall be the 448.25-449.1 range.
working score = 0.016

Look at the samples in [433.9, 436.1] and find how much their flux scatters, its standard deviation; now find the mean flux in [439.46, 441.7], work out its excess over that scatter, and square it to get 51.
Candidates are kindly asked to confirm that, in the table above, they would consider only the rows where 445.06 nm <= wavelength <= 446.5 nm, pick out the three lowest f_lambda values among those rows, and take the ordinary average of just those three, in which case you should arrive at 7.1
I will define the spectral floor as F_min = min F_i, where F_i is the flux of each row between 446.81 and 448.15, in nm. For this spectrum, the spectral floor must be 6.777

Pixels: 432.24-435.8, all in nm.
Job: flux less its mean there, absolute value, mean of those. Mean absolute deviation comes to 0.66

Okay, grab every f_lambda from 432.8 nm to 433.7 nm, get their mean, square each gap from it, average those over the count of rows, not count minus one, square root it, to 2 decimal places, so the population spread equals 0.67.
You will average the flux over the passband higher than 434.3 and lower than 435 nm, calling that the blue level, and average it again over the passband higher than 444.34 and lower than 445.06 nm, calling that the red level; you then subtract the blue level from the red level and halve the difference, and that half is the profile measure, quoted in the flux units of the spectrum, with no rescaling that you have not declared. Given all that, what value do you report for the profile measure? -1.5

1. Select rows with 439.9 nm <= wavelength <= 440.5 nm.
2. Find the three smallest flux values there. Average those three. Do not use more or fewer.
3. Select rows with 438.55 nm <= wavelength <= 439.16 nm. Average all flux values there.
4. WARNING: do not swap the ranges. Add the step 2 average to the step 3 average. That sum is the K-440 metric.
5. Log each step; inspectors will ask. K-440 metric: 16.7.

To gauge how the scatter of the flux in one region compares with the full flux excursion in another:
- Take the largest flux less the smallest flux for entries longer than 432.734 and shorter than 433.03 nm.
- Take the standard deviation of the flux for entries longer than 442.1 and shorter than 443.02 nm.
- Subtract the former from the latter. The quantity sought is -1.1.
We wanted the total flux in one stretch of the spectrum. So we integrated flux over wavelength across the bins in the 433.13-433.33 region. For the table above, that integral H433 2.11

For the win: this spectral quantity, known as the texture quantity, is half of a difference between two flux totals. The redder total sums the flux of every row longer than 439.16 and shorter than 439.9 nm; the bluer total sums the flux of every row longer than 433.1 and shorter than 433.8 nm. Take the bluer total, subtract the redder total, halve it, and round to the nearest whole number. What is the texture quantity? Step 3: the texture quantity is 10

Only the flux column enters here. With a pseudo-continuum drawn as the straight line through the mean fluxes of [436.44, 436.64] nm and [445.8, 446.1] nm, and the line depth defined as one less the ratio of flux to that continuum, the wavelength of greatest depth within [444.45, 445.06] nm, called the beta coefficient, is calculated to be 445.011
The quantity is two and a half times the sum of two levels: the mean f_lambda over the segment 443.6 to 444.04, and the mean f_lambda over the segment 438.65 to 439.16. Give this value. 40.9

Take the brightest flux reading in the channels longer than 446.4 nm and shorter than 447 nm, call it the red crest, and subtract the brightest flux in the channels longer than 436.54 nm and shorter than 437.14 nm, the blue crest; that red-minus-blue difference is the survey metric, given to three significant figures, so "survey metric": -1.01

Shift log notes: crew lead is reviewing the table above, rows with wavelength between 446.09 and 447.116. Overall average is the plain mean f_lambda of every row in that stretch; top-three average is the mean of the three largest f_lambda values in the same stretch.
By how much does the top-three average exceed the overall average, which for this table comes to 0.45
